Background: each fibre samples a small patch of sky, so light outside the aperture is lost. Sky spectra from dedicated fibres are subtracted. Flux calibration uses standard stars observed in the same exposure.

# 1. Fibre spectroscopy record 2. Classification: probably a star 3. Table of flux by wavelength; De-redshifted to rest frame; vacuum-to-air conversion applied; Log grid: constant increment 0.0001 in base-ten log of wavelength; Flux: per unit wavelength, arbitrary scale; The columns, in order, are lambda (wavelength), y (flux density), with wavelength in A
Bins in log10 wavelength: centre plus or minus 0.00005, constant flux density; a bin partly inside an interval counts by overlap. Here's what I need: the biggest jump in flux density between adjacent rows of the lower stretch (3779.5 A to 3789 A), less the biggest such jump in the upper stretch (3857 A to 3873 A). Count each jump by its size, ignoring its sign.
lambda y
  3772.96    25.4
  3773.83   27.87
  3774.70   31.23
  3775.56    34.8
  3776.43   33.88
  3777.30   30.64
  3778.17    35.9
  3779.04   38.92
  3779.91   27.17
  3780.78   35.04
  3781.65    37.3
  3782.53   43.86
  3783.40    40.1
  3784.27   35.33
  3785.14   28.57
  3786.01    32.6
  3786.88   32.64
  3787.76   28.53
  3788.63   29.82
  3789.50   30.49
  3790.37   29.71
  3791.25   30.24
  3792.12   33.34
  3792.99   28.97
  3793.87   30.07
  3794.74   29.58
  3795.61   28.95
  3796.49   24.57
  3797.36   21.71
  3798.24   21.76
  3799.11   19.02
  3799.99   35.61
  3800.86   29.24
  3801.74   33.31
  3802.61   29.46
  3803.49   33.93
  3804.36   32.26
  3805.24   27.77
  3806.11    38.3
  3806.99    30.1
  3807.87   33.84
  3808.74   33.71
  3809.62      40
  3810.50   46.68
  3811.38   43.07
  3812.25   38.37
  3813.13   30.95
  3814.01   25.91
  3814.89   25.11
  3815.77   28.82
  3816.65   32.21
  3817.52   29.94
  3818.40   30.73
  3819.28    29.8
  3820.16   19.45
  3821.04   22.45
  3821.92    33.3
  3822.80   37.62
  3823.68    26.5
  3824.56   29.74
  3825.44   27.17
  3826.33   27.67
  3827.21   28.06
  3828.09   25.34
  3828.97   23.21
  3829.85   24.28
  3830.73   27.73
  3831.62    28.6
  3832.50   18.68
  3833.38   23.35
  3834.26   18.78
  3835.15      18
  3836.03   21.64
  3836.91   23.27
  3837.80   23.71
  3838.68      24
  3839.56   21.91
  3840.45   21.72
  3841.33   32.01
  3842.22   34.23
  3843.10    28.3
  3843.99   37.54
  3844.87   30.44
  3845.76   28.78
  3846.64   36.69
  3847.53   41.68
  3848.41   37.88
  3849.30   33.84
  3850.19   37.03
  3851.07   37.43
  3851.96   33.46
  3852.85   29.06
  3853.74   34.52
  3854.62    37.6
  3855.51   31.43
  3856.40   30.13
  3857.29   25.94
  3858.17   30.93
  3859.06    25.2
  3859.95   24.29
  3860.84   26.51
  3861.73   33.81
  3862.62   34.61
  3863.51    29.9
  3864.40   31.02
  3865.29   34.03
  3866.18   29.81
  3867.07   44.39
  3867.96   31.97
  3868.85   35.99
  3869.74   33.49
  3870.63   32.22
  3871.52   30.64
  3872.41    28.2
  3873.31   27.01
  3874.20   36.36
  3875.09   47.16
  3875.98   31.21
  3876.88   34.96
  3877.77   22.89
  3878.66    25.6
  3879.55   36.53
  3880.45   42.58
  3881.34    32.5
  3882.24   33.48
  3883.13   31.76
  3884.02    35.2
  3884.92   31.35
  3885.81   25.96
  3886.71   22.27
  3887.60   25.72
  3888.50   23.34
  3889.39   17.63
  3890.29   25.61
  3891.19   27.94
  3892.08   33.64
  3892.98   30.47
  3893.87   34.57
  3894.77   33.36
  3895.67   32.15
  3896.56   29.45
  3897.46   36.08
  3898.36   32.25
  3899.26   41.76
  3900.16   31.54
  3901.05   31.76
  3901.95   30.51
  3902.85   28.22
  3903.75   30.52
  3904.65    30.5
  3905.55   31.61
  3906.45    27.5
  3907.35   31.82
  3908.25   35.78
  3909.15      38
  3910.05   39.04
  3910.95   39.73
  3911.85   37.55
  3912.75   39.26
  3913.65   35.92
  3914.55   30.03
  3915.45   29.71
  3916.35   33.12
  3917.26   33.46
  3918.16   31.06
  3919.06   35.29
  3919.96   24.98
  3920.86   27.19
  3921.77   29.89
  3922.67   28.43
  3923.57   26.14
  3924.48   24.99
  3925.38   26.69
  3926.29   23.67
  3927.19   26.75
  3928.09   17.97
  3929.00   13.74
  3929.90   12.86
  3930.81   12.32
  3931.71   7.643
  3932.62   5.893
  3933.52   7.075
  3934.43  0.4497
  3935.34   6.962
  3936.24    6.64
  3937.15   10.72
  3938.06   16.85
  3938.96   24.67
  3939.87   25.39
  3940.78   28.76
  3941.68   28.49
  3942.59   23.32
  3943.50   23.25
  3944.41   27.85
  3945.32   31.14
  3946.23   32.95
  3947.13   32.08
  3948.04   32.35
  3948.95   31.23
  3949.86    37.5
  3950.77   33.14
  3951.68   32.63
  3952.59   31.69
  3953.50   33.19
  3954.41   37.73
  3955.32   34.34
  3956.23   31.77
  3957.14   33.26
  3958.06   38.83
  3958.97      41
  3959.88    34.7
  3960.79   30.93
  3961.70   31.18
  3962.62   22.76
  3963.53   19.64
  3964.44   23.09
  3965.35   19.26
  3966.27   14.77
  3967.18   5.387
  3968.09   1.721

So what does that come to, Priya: -6.7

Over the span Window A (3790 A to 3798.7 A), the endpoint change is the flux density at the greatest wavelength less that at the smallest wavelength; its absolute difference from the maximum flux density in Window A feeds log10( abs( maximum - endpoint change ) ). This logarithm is 1.62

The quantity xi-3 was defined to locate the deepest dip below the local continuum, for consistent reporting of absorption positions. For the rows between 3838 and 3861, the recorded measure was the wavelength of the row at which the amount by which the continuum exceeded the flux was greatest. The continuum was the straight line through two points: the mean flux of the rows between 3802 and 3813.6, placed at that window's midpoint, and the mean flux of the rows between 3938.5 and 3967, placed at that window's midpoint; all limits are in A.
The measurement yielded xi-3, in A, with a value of 3840.45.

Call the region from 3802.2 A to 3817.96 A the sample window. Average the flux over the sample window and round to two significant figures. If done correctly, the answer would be 33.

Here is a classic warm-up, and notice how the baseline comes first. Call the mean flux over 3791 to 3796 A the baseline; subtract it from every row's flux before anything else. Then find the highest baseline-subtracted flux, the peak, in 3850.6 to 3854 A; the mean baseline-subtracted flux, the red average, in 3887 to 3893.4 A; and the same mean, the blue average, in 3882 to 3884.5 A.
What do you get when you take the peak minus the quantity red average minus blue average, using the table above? 14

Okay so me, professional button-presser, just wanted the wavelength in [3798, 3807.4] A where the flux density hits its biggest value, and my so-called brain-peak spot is 3806.11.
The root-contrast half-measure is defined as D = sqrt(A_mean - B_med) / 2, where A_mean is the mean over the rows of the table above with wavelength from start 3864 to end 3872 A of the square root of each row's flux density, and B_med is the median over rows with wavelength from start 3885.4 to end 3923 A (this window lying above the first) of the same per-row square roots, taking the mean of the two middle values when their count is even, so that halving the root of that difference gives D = 0.23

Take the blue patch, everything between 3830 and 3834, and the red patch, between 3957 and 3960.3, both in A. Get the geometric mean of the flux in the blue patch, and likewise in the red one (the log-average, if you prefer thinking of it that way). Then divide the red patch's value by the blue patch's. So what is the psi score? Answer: 1.52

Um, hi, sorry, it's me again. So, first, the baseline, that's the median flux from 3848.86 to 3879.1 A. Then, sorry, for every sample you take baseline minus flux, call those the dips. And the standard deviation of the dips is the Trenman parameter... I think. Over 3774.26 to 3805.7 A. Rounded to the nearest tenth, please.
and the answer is 5.0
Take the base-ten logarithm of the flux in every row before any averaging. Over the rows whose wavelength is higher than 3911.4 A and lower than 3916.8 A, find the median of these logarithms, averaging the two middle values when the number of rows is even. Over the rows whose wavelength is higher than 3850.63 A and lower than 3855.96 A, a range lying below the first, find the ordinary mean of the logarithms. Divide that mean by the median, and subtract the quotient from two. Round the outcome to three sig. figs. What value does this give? 1.01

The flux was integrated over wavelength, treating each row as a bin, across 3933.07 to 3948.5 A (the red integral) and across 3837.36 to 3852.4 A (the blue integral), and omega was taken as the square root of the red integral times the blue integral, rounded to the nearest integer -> 395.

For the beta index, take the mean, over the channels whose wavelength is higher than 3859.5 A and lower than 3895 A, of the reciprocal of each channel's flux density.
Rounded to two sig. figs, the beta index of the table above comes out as 0.033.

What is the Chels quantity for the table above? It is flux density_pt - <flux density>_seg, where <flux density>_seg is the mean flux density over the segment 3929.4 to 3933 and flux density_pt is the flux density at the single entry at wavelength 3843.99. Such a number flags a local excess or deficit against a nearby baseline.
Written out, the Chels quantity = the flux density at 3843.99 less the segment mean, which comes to 28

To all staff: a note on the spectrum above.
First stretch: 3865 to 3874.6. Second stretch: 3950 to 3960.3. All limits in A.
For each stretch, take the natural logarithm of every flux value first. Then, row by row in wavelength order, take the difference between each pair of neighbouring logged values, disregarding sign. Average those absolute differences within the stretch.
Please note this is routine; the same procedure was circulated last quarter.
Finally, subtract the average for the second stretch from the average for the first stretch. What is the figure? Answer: 0.07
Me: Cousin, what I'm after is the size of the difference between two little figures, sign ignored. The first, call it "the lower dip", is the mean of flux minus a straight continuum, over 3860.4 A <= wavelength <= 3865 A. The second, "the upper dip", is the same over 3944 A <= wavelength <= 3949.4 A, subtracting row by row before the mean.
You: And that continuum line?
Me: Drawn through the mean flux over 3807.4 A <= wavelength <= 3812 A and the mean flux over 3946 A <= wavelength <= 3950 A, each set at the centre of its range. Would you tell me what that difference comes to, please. 3.9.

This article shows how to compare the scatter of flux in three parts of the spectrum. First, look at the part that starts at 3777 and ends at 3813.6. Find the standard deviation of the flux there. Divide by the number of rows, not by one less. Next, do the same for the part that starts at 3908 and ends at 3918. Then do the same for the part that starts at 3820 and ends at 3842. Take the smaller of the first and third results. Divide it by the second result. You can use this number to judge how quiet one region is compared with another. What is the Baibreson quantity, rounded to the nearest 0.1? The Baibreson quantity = 1.4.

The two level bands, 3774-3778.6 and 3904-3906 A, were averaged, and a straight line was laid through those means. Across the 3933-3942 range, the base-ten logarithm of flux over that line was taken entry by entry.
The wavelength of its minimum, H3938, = 3934.43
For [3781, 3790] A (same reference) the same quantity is 3787.76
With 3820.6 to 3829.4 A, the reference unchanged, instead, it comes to 3821.04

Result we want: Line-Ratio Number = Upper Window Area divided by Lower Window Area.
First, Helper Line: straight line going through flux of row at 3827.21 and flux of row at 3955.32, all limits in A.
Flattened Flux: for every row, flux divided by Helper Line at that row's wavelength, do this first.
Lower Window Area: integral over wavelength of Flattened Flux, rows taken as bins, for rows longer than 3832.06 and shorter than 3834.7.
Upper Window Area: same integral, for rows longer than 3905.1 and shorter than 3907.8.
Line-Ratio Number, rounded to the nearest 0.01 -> 1.35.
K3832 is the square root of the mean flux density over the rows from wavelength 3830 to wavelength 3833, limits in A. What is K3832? 5.0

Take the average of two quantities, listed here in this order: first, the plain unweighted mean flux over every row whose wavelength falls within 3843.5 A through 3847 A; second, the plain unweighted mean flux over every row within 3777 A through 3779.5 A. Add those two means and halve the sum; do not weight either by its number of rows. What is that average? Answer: 34.3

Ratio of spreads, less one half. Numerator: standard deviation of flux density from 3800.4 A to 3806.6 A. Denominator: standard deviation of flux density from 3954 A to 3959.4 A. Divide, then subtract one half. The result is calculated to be 0.5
